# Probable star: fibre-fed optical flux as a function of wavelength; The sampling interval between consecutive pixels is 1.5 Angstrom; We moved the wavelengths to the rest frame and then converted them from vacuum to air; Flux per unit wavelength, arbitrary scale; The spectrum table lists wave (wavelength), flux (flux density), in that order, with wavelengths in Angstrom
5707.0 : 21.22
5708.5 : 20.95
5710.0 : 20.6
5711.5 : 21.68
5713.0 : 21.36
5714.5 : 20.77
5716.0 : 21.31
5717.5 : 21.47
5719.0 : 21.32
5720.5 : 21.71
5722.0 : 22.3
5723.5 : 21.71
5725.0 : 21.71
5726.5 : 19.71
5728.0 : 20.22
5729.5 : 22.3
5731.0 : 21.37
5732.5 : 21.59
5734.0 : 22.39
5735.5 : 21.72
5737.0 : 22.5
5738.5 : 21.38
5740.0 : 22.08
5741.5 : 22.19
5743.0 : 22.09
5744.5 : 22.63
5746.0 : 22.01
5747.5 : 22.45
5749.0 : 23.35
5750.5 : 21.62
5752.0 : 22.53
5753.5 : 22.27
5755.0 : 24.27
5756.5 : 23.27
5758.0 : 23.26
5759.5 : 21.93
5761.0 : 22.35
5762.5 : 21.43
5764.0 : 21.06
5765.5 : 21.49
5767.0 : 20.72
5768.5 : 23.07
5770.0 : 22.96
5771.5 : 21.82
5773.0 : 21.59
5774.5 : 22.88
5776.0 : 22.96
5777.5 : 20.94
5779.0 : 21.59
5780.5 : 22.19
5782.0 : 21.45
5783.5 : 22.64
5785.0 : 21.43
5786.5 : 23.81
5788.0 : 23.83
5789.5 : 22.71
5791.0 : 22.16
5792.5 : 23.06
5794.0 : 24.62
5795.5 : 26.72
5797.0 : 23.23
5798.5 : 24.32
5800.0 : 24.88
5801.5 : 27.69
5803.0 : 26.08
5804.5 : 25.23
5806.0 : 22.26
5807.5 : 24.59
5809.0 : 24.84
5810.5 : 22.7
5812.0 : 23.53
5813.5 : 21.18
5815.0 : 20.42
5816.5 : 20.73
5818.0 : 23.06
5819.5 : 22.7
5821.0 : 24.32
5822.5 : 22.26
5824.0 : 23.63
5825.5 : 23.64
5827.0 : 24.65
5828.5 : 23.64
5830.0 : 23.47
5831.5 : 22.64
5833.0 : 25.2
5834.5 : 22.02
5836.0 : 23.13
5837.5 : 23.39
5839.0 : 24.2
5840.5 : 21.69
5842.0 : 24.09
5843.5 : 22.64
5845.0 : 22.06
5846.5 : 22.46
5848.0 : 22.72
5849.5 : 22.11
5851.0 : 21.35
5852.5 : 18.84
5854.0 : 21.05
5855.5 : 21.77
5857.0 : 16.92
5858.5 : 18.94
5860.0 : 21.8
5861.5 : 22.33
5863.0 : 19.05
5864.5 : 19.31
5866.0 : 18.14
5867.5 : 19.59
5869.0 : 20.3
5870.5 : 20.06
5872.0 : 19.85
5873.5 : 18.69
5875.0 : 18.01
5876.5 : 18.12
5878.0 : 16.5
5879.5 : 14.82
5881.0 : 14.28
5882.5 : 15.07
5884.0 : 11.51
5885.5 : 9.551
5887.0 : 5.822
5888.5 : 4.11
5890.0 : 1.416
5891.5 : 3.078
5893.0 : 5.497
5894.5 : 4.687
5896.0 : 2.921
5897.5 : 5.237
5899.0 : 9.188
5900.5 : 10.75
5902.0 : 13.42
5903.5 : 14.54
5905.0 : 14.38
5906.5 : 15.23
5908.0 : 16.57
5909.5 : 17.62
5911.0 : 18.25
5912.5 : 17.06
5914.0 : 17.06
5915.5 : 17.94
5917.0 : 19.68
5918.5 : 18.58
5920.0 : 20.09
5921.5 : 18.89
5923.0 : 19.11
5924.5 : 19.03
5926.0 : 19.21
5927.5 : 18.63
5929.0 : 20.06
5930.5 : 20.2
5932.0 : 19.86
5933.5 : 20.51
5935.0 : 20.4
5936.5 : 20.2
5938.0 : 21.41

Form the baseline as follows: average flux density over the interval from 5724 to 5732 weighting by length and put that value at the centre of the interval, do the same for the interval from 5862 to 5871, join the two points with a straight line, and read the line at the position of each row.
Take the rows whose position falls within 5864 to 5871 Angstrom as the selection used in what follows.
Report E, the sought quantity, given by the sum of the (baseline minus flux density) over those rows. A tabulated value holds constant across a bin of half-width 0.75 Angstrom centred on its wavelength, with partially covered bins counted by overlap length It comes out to 0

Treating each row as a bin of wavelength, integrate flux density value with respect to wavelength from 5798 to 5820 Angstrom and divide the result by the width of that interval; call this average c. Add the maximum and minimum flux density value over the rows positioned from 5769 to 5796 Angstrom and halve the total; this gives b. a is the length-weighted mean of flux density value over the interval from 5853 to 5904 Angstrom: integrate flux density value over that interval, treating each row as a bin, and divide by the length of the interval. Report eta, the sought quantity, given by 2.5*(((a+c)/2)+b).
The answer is 107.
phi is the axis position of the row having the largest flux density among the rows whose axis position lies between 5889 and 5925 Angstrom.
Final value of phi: 5920.0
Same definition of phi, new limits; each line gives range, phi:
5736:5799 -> 5795.5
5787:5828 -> 5801.5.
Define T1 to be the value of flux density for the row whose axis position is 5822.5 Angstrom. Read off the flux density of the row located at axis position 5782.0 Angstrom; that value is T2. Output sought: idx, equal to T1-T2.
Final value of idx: 0.8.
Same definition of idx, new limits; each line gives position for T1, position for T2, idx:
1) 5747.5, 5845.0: 0.4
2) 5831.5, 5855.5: 0.9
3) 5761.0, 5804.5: -2.9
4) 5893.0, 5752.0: -17.0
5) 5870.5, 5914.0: 3.0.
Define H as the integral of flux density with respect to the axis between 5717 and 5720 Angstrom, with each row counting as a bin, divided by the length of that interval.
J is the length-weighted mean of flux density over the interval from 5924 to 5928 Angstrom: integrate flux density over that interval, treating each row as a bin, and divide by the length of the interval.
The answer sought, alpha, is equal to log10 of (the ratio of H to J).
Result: 0.1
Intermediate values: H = 21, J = 19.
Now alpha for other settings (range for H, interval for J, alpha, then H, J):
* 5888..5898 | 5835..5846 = -0.8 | 4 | 23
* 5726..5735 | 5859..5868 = 0.0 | 21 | 20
